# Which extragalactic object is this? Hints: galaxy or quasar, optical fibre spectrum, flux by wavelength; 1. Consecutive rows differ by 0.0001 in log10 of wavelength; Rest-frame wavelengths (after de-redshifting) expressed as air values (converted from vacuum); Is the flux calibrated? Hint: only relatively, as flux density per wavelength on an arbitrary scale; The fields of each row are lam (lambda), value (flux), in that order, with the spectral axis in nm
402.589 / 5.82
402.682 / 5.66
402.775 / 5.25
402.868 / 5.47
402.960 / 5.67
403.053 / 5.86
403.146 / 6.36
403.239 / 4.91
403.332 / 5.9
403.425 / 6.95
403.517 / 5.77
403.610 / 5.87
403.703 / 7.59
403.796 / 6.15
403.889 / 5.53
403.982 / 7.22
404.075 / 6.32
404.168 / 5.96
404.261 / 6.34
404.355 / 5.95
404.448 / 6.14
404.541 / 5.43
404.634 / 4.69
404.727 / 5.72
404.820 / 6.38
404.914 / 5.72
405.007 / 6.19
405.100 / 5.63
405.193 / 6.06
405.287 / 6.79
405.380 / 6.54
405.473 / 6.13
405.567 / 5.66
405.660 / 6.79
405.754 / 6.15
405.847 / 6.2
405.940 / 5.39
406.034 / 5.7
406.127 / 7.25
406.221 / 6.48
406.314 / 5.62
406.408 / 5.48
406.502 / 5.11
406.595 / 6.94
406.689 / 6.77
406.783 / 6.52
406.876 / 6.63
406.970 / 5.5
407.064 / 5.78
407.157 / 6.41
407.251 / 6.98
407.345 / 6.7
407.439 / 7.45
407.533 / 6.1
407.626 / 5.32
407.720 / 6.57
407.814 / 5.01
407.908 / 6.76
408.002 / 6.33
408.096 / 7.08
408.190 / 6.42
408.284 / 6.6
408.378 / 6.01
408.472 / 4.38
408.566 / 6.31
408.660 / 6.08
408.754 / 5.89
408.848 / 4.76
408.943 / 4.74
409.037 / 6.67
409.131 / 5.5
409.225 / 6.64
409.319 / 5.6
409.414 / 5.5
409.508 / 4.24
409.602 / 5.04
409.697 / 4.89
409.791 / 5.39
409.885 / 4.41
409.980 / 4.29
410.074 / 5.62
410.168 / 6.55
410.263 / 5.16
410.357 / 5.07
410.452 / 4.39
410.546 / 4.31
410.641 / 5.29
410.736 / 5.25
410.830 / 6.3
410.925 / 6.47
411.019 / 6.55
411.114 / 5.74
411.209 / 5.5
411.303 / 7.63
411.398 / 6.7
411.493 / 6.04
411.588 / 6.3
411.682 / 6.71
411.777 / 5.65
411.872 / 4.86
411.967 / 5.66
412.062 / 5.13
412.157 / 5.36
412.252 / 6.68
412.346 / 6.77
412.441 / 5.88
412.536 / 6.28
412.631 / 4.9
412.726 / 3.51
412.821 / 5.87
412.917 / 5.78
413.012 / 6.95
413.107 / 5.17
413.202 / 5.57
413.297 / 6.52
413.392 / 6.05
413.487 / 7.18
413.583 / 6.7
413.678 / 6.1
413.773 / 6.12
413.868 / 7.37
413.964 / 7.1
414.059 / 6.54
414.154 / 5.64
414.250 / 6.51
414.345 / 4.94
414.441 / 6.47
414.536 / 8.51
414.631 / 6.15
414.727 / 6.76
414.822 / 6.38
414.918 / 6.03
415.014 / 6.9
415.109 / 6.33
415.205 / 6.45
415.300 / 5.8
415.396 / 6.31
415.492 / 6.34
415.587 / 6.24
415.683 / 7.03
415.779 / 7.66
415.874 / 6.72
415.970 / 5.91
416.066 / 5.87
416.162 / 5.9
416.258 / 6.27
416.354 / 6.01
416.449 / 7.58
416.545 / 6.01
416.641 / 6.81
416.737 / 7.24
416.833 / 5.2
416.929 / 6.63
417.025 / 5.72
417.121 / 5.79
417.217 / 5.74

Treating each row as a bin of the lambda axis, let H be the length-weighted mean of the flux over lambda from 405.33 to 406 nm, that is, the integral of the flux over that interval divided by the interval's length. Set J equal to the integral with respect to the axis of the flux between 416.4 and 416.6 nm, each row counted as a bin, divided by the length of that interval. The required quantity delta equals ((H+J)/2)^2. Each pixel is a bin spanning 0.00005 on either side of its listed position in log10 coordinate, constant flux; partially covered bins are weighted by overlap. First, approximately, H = 6.12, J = 6.8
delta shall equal 42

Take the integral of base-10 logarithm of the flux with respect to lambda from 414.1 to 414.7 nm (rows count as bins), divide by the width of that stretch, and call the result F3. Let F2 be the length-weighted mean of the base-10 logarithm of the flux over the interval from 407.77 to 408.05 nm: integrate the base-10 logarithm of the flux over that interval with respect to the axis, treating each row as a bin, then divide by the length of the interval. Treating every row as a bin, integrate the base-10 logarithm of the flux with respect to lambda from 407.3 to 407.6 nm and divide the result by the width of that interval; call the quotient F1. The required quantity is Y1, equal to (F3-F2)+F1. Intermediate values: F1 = 0.82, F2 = 0.778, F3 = 0.80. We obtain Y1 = 0.84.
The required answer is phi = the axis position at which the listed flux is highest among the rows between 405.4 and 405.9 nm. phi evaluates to 405.660 nm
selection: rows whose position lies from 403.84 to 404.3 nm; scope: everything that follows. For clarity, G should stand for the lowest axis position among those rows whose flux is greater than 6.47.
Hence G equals 403.982 nm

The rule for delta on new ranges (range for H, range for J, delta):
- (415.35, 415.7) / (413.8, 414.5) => 41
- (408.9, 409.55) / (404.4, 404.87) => 32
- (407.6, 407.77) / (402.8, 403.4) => 34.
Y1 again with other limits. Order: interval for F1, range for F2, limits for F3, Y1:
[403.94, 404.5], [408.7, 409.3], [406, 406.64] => 0.83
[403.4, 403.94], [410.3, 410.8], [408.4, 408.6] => 0.83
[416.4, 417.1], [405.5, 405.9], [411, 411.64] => 0.82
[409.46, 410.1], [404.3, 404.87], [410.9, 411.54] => 0.73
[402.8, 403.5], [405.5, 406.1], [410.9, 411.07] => 0.80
